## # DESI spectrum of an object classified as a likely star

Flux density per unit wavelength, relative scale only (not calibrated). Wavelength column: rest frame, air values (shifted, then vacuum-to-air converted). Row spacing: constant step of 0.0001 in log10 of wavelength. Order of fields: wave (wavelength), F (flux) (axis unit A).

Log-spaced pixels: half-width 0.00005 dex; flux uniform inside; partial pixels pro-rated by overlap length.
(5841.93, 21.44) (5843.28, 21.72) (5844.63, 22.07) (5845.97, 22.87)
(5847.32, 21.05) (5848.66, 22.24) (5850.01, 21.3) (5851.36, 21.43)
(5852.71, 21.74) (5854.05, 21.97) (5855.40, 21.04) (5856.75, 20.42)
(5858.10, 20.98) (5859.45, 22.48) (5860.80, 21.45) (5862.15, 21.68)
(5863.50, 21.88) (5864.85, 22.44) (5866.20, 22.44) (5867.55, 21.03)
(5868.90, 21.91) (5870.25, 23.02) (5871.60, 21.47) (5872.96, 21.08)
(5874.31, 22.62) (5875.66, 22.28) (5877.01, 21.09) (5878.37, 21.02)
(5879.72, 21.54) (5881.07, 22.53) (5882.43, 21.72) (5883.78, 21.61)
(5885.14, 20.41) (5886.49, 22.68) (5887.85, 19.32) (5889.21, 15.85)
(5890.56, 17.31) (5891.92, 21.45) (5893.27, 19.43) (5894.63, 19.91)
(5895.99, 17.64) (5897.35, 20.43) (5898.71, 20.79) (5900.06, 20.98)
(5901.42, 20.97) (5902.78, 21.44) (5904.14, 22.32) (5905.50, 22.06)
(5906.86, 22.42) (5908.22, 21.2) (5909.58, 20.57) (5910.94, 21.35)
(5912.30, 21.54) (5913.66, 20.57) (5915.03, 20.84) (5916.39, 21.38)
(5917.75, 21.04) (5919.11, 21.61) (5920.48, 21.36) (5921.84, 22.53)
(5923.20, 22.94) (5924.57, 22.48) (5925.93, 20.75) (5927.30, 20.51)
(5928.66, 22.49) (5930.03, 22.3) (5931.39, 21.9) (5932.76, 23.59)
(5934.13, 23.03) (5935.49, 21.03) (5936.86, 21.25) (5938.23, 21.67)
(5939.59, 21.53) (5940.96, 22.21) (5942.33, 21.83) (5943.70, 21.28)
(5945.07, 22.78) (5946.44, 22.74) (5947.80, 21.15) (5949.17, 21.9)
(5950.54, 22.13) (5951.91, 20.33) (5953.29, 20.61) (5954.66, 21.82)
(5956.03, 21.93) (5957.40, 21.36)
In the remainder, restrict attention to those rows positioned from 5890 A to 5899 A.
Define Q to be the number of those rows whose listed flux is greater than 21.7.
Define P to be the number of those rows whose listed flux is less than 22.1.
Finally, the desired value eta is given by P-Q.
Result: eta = 7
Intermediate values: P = 7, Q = 0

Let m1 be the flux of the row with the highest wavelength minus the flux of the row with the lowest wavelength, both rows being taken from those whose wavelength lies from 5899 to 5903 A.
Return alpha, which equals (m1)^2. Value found 0.2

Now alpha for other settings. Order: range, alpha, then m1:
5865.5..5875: 0.0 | 0.2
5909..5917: 0.7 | 0.8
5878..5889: 2.9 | -1.7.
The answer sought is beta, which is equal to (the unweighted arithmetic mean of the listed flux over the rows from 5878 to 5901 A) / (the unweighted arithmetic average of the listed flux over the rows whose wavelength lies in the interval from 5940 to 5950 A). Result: 0.92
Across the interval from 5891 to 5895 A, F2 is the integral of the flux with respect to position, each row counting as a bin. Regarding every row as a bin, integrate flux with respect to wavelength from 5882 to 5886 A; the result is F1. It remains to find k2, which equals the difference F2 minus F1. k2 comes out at -4.8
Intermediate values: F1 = 85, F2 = 80.5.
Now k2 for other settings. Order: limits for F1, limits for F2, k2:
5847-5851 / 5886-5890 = -10.1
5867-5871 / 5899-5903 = -3.8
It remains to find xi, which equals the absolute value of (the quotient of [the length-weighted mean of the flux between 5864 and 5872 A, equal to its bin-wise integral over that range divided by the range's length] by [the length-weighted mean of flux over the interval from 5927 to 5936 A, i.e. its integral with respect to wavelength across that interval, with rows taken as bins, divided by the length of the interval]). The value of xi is 0.994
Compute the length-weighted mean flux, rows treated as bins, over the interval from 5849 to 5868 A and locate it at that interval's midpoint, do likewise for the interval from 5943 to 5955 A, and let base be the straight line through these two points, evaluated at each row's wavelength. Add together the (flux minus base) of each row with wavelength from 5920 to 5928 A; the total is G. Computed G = 0.8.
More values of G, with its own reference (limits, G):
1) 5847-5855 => 0.1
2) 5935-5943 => -0.2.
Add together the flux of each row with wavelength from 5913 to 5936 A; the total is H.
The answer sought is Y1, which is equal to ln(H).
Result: 5.91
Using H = 370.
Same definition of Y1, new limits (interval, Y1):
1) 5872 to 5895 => 5.86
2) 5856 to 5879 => 5.91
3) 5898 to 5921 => 5.89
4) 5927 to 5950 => 5.92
